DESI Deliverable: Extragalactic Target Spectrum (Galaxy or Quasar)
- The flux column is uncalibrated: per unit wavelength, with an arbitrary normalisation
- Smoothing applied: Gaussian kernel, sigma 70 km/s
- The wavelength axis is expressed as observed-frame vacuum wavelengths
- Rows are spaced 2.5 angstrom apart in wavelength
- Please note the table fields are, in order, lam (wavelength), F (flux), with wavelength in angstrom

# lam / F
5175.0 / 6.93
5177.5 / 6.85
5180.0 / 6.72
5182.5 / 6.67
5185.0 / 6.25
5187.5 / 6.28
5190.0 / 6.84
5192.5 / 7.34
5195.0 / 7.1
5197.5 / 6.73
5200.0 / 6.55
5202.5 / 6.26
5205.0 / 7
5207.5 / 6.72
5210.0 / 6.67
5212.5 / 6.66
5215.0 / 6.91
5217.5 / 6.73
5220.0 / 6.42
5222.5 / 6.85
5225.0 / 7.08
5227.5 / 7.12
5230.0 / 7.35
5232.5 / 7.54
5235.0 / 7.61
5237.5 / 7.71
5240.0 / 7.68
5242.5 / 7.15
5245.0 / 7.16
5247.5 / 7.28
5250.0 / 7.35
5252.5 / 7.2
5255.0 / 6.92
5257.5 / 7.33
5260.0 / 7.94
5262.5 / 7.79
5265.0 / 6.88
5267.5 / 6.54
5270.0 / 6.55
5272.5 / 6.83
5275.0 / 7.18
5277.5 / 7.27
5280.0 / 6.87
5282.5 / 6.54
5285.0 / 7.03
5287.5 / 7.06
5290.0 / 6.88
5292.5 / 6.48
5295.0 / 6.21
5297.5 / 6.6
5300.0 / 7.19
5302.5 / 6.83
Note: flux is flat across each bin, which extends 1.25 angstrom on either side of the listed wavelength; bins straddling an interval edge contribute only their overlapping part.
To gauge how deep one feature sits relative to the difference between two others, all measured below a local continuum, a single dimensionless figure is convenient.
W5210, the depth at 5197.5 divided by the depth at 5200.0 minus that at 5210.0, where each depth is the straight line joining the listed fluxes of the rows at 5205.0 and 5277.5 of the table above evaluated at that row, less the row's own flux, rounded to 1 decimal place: 2.9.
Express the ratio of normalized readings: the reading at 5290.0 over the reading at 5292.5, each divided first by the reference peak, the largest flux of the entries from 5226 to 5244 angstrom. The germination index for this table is 1.06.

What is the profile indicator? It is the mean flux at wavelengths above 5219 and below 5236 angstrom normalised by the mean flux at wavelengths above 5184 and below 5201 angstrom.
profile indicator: 1.06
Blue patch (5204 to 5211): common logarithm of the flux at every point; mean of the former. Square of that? 0.69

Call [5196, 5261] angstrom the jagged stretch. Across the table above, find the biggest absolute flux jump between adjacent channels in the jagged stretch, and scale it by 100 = 74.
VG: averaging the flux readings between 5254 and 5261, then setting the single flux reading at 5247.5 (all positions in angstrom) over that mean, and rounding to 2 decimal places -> 0.98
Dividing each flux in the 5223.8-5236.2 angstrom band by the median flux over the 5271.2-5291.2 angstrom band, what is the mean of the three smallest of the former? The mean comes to 1.03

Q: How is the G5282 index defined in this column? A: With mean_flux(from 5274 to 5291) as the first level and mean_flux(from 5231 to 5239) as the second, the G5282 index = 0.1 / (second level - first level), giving 0.2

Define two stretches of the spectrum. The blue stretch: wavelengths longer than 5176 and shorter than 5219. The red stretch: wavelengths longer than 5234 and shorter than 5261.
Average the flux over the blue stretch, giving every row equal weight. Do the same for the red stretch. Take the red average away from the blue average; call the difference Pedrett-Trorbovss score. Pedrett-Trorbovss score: -0.7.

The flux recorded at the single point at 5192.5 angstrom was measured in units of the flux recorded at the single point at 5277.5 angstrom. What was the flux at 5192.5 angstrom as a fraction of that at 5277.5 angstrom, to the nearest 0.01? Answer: 1.01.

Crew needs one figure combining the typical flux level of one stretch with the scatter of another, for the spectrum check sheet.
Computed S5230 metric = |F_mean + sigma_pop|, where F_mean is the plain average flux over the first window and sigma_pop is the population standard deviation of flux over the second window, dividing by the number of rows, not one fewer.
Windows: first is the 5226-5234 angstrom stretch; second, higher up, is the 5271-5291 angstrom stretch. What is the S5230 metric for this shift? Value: 7.6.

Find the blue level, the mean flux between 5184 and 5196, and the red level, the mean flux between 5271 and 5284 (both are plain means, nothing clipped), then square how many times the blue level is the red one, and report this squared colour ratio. 0.95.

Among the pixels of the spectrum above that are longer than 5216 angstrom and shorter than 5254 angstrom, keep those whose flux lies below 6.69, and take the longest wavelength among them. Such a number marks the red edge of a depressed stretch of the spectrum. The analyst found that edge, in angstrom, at 5220.0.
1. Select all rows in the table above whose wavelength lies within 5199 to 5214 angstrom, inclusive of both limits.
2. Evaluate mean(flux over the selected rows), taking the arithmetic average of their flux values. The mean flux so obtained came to 6.6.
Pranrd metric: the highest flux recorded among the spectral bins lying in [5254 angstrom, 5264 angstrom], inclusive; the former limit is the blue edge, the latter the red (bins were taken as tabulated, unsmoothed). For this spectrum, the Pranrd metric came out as 7.94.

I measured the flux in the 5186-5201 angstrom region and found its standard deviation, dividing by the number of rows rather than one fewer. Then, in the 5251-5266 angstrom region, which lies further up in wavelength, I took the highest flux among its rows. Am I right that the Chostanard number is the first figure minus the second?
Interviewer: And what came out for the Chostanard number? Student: -7.59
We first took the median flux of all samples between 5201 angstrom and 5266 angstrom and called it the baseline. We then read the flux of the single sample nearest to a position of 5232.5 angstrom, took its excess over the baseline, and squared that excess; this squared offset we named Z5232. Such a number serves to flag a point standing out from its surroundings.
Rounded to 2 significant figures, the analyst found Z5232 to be 0.16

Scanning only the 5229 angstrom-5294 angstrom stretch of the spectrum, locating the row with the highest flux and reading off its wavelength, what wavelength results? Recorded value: 5260.0 angstrom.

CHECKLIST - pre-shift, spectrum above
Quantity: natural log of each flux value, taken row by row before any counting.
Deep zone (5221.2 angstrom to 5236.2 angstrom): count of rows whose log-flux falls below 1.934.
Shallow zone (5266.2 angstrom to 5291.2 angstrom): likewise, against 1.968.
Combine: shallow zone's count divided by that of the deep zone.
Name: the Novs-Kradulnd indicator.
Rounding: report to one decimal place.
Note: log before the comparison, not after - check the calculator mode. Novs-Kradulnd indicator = 8.0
